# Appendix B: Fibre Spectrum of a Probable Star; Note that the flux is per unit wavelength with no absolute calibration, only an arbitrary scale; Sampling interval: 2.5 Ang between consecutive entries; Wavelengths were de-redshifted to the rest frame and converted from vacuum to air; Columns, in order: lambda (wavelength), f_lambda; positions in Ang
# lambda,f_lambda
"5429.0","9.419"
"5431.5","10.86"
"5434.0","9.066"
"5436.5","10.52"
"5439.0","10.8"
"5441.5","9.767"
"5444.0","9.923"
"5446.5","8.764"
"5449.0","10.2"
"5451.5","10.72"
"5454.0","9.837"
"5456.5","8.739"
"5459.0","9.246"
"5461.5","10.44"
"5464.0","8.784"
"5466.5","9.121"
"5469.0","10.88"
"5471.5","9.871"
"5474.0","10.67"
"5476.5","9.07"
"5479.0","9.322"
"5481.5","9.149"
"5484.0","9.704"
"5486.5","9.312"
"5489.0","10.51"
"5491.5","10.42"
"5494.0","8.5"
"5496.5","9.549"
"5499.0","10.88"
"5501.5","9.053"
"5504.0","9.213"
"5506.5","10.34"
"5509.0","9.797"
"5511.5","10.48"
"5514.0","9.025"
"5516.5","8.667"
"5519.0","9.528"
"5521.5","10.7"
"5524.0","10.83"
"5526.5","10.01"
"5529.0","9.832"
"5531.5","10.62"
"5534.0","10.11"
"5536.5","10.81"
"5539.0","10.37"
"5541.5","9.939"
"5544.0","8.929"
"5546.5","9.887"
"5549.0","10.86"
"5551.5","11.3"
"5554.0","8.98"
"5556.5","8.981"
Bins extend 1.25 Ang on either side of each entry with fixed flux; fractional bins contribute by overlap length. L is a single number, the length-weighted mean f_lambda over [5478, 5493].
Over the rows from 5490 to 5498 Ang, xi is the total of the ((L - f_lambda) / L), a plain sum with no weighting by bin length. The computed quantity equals 0.07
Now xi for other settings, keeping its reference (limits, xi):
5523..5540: -0.47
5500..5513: -0.03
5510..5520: 0.12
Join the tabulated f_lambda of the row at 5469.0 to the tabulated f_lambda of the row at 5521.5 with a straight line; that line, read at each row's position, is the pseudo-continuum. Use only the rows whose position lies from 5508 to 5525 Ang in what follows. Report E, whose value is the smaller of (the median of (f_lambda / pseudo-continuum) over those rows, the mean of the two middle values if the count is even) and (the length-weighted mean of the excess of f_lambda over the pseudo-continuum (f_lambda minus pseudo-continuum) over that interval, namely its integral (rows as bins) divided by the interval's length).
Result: -0.9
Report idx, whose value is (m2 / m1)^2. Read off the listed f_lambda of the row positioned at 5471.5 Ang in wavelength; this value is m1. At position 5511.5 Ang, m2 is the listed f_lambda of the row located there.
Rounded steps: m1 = 9.871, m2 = 10.48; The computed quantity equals 1.13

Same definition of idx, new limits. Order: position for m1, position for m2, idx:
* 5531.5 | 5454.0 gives 0.86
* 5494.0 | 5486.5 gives 1.20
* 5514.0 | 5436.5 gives 1.36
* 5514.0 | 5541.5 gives 1.21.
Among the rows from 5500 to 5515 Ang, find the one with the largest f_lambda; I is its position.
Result 5511.5 Ang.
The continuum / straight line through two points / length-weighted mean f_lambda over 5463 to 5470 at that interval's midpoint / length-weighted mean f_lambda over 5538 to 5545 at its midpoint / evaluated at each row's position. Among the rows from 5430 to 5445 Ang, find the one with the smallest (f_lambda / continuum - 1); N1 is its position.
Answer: 5434.0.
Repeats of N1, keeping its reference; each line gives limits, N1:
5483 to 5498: 5494.0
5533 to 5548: 5544.0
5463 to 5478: 5464.0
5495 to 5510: 5501.5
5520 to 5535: 5529.0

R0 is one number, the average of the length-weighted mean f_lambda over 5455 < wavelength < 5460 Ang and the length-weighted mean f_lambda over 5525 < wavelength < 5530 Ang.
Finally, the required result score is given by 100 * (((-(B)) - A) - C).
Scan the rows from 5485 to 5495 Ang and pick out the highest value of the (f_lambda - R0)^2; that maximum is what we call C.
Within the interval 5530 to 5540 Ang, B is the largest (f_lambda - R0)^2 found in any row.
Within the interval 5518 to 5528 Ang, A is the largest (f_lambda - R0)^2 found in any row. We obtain -453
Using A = 1.8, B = 1.7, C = 1.0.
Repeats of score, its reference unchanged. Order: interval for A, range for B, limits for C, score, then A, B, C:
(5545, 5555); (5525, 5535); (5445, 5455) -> -601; 3.3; 1.3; 1.5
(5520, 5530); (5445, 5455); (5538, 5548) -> -404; 1.8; 1.5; 0.8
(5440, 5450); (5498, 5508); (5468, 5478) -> -436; 0.5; 1.9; 1.9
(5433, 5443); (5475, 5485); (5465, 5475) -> -380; 1.7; 0.2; 1.9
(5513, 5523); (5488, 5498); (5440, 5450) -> -301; 1.4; 1.0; 0.5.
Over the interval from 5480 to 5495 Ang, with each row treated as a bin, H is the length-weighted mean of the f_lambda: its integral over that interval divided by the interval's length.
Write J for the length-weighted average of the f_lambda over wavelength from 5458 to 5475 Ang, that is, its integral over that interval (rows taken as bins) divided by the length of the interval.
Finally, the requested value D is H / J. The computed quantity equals 0.98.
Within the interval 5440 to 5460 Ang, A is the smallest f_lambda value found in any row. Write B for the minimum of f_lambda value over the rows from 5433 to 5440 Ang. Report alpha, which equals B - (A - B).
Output 9.4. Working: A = 8.739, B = 9.066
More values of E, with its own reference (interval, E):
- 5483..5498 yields -1.1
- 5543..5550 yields -0.7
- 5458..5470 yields -1.2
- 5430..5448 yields -1.0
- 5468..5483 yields -1.1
